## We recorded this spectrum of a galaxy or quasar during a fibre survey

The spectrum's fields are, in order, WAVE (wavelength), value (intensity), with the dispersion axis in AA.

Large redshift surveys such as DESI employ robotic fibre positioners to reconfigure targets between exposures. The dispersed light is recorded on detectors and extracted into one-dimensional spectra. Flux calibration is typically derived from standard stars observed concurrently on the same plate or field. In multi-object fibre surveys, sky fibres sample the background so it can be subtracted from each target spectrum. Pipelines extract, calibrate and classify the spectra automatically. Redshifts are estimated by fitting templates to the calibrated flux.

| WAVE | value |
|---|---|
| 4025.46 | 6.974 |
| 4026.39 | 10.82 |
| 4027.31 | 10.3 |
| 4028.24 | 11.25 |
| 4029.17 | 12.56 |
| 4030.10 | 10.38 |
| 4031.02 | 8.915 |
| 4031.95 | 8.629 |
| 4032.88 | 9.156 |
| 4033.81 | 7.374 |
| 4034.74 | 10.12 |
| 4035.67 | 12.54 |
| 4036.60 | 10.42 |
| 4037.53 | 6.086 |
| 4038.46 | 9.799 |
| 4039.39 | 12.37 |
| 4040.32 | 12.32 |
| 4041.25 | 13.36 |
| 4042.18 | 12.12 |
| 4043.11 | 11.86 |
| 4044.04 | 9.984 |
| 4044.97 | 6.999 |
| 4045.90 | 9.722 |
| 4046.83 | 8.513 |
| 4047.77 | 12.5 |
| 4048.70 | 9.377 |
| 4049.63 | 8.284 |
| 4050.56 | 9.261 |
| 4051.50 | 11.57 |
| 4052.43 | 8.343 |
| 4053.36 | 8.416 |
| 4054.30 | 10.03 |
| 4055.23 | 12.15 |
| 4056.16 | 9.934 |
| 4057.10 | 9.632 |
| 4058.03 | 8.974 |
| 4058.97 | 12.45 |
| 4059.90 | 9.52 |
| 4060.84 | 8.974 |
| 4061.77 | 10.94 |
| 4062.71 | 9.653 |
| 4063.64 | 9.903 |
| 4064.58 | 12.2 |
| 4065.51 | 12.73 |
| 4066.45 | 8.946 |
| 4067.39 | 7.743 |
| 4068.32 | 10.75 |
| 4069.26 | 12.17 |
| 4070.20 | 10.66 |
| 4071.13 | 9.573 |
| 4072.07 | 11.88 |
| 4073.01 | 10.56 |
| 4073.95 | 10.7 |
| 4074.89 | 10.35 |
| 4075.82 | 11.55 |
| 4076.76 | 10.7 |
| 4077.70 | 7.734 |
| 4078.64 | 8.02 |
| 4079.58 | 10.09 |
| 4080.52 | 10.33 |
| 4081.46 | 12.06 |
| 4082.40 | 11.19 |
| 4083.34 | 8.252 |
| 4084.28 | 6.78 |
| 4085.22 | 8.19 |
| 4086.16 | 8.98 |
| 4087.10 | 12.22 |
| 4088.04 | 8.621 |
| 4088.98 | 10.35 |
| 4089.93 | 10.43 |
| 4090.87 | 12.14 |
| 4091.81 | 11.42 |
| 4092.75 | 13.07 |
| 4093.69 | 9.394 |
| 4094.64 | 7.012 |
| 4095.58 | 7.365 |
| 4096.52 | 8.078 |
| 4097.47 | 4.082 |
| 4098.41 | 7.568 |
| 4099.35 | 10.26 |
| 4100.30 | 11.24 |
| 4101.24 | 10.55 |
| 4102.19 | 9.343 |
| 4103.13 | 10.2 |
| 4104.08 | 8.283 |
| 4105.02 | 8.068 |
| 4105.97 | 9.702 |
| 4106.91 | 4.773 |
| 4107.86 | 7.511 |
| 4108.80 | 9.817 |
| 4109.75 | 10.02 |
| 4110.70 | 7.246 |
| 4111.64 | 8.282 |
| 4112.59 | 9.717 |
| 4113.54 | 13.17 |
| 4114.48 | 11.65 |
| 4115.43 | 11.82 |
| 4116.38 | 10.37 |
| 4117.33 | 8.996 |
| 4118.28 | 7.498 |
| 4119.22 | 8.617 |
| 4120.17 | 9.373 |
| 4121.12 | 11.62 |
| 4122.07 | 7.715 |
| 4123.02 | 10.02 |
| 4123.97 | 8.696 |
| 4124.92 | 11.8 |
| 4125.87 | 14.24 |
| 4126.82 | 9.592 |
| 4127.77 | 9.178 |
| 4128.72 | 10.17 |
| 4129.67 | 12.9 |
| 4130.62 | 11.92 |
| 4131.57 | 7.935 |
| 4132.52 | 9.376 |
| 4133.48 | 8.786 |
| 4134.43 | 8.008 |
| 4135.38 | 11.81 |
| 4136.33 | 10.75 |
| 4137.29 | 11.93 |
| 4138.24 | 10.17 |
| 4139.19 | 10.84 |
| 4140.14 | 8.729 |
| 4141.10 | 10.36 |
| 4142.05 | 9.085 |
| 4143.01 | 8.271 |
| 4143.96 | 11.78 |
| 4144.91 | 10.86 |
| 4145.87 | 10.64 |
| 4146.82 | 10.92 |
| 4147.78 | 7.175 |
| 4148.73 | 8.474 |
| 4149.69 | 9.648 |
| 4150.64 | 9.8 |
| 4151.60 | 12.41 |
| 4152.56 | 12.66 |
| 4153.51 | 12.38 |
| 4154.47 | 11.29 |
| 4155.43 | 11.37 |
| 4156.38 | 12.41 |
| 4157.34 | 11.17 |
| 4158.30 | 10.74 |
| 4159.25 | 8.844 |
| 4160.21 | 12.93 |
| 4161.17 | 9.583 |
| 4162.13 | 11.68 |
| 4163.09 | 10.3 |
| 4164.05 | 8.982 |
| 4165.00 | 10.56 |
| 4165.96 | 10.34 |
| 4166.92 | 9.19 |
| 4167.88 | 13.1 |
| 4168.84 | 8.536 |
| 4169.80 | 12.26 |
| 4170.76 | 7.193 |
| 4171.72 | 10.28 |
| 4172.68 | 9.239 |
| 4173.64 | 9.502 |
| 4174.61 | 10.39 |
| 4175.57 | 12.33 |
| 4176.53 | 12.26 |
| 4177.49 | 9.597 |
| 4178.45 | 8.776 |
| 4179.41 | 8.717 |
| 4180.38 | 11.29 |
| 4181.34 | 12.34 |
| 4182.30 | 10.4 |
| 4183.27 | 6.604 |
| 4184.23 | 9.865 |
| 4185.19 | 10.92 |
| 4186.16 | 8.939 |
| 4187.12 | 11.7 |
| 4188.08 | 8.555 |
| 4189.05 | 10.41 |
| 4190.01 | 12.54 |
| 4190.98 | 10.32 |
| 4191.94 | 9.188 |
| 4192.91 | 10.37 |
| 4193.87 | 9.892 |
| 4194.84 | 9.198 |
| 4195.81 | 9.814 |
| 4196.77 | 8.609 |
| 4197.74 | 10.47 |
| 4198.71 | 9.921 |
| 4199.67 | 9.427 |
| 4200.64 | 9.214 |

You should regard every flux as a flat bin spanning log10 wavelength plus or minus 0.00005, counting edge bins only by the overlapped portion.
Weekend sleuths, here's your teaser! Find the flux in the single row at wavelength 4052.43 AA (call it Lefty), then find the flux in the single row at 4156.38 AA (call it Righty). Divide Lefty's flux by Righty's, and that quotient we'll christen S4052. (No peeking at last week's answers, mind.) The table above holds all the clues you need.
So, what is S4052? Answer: 0.67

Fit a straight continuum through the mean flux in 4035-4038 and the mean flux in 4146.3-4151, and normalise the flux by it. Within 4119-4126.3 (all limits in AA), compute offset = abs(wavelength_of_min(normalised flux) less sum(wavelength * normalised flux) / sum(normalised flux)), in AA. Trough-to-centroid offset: 0.7 AA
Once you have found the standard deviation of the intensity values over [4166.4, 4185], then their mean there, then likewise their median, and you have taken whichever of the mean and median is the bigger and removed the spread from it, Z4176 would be 8.3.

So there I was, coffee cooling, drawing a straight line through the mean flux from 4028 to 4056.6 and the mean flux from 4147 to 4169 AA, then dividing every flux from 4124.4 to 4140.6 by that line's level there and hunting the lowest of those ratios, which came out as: 0.8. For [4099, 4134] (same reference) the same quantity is 0.5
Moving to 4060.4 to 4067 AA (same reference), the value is 0.9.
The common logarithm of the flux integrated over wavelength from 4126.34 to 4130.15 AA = 1.60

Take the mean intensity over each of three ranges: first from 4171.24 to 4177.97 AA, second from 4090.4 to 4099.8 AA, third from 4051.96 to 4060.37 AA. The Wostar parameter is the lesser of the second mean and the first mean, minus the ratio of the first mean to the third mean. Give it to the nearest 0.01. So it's 7.98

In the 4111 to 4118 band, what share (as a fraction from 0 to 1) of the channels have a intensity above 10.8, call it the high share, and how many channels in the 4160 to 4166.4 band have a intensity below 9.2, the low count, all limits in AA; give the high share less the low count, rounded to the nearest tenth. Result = -0.6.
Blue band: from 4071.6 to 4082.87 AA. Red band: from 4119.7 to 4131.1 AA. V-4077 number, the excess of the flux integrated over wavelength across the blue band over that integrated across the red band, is -3.4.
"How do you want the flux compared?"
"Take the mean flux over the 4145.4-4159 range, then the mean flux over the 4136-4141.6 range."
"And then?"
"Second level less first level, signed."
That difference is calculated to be -0.3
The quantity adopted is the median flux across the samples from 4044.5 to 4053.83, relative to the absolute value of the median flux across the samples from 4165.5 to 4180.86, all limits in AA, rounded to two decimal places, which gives 0.89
